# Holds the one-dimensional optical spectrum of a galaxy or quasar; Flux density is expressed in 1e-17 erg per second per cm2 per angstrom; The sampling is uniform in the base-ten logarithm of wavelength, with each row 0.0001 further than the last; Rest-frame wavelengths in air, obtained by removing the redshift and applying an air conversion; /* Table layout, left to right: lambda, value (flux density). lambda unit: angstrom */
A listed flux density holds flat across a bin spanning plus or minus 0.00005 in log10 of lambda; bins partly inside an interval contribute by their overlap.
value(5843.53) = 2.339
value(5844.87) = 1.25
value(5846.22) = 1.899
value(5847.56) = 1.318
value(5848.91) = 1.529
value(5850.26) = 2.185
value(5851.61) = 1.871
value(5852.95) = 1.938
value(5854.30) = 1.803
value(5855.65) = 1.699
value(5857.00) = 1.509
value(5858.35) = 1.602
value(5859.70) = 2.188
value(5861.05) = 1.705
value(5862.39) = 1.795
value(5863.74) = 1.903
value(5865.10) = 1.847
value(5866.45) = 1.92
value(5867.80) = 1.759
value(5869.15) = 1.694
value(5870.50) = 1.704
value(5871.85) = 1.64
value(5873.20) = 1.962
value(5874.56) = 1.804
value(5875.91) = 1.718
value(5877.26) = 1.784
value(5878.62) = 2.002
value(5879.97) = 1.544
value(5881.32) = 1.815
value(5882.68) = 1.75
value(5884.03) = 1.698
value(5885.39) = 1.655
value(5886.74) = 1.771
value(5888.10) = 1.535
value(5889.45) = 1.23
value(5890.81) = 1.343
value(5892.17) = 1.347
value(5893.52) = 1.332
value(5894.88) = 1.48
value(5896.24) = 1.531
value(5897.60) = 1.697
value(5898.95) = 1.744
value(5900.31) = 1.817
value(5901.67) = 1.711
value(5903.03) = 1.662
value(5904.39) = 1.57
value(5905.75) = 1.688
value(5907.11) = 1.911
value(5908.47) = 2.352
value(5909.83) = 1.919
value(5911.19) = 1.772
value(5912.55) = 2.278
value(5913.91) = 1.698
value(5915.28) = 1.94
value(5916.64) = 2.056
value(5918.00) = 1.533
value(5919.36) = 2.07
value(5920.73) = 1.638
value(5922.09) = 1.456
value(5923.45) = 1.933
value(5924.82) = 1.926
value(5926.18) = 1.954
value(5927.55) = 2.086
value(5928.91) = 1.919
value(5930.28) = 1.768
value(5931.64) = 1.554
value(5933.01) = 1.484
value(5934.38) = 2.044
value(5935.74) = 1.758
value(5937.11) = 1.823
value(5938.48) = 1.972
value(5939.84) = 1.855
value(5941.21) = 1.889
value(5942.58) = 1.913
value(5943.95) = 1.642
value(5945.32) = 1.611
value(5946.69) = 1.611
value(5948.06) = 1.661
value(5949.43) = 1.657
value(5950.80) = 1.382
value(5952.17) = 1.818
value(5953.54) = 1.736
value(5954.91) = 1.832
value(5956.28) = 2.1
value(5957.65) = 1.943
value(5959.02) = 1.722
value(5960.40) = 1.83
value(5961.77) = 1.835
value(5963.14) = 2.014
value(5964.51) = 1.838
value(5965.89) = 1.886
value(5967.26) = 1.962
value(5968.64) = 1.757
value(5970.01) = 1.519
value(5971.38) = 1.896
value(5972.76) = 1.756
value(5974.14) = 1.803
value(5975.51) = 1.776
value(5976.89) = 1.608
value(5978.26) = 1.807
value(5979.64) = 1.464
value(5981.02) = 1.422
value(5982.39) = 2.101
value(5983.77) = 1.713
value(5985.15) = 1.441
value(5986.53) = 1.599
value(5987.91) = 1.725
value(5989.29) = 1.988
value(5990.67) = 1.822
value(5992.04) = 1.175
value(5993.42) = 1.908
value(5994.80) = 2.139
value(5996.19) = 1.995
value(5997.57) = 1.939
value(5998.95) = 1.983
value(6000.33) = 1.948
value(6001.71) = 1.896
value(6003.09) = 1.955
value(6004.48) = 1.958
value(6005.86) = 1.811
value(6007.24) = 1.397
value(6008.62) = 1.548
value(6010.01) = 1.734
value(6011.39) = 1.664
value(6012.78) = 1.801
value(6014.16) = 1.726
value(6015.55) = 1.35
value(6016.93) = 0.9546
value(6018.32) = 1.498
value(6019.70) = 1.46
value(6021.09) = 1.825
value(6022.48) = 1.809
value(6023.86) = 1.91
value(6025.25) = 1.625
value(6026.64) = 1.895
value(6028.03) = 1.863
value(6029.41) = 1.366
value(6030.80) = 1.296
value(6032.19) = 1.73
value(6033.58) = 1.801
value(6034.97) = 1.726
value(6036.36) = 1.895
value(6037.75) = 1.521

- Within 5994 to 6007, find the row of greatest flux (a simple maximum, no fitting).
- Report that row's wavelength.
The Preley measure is 5994.80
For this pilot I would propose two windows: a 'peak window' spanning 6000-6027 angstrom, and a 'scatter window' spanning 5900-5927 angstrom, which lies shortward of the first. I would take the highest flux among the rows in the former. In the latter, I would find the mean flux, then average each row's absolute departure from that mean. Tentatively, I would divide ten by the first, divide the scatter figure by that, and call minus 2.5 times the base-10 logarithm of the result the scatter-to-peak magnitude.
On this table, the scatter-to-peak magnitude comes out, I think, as 3.58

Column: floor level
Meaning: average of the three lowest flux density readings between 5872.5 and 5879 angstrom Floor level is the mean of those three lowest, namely 1.77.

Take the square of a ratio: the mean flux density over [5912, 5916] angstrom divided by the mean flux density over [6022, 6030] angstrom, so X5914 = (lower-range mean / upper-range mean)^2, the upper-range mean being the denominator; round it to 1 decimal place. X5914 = 1.3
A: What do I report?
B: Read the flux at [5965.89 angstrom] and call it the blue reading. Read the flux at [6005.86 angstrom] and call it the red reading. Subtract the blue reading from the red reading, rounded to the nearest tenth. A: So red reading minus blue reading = -0.1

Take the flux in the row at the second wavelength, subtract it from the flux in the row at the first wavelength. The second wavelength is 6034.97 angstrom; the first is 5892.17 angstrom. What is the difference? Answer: -0.4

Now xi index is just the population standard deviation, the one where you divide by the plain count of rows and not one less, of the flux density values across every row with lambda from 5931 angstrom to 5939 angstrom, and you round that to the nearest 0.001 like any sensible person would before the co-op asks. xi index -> 0.203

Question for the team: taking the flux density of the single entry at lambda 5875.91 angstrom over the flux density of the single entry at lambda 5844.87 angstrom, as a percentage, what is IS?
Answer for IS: 137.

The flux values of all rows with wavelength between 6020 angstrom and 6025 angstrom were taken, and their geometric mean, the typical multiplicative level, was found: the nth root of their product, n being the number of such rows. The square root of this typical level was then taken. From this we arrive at 1.36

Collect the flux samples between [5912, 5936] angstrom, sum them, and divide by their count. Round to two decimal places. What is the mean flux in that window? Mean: 1.84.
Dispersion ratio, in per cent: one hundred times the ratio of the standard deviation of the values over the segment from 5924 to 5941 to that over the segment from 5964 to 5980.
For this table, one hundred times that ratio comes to 120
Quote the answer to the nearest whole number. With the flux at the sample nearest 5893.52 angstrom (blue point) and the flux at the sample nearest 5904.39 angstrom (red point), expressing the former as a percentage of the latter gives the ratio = 85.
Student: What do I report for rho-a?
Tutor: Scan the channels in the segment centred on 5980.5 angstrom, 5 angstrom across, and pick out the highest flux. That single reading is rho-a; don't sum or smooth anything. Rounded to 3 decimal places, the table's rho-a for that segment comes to 2.101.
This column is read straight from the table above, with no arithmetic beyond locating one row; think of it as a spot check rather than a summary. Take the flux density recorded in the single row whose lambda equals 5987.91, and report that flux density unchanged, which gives 1.725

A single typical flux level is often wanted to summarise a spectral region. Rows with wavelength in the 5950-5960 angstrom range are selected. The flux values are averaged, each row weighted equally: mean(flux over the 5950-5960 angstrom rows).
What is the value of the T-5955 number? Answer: 1.790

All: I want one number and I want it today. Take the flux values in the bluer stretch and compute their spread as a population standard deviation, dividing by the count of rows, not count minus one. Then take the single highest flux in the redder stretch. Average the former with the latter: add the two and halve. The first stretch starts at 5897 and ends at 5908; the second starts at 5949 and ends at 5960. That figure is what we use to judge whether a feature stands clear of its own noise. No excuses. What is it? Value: 1.10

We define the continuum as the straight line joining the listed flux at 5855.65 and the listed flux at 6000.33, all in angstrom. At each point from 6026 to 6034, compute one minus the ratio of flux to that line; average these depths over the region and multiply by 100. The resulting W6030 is 17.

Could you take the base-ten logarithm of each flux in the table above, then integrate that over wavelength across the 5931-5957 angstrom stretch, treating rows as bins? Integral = 6.29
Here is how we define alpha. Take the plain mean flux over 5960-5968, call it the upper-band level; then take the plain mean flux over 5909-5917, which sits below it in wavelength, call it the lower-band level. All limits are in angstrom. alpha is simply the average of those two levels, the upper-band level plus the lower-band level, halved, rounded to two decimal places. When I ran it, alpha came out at 1.92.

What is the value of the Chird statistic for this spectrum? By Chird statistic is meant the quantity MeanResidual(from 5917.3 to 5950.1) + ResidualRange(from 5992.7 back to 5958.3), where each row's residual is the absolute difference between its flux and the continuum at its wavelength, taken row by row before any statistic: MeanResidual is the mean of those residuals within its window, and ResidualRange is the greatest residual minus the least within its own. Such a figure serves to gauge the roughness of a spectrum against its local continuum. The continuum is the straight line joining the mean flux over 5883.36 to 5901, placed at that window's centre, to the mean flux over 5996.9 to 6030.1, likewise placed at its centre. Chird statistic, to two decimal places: 0.67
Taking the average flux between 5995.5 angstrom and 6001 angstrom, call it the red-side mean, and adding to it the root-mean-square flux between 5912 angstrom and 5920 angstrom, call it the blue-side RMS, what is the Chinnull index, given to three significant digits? 3.91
